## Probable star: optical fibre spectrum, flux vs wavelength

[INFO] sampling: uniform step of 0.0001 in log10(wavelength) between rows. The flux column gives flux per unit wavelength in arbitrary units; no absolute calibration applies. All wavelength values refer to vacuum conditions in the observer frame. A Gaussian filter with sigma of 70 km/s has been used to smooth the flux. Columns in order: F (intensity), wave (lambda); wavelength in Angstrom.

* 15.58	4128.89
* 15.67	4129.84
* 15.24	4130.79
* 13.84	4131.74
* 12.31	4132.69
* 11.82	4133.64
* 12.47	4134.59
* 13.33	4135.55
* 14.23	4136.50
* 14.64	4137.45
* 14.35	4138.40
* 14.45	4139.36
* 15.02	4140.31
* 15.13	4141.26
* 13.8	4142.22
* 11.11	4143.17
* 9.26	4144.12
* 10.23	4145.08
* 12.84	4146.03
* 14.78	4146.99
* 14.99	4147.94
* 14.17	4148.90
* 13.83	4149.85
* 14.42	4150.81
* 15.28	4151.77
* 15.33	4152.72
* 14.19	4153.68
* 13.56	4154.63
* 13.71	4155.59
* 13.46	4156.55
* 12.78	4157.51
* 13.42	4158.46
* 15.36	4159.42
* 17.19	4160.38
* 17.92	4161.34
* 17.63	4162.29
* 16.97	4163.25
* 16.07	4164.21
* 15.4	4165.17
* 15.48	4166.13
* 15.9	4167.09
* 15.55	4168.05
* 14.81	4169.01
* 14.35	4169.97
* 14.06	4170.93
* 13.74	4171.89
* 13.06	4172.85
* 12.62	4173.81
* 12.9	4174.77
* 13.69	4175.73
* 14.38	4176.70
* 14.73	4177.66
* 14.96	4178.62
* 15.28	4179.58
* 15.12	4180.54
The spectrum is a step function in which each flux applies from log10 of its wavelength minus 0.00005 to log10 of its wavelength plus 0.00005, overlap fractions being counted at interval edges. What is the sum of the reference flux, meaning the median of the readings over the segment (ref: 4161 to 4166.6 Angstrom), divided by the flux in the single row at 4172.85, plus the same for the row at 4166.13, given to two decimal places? 2.33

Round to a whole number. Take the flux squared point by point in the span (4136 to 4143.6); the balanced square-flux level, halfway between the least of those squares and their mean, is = 162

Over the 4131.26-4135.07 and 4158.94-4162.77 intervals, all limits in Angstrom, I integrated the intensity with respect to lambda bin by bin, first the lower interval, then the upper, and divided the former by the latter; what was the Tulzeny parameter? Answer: 0.74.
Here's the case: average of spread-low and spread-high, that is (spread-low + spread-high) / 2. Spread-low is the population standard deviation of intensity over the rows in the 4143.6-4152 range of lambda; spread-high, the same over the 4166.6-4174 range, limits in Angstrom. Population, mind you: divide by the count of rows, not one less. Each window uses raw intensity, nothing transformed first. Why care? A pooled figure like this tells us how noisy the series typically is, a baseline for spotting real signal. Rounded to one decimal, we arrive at 1.6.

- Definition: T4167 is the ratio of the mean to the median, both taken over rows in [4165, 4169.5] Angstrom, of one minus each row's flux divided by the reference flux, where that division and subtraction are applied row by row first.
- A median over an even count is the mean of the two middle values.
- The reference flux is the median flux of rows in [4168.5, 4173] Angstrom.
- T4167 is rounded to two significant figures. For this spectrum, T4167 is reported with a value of 0.96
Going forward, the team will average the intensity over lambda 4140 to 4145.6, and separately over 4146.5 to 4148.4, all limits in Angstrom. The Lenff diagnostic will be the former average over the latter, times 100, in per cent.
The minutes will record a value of 83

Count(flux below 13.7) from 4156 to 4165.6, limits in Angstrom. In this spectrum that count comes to 3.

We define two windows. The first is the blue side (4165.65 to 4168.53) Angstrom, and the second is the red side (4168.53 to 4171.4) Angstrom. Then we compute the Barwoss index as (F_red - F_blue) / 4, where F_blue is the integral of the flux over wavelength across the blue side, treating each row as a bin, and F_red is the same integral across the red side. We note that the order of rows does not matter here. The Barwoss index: -0.9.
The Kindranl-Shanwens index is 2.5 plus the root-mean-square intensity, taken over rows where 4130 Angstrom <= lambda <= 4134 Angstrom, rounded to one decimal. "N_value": 15.9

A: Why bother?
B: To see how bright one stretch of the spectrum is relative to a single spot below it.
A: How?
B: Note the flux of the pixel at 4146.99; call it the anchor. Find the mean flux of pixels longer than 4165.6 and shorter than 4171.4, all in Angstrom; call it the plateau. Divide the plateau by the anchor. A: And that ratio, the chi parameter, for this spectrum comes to 1.02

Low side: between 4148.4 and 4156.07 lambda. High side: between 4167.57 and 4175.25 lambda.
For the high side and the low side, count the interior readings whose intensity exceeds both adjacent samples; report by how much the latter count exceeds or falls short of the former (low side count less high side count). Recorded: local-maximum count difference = 1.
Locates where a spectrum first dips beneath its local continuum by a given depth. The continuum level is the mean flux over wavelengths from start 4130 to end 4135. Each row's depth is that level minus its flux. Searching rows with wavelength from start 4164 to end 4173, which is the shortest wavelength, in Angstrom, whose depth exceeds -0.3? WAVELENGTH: 4172.85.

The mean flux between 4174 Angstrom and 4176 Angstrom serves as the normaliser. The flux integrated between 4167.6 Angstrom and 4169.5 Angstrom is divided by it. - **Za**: 2.2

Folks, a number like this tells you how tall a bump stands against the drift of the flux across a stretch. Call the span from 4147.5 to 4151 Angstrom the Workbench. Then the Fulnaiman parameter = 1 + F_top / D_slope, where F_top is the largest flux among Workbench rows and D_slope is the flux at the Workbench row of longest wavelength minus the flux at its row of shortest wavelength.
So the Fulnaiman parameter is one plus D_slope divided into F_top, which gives -25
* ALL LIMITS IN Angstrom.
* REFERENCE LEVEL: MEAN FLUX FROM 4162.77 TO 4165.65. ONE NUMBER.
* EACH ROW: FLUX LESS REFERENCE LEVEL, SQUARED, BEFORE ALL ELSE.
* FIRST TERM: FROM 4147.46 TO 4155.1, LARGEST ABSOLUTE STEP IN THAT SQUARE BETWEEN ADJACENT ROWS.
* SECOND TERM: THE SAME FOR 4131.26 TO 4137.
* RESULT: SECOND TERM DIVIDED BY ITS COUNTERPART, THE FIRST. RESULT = 3.0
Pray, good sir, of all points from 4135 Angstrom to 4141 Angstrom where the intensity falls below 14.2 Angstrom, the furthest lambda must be 4135.55 Angstrom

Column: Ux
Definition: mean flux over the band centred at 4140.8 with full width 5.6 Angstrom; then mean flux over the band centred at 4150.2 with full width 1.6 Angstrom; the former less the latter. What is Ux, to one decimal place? -0.1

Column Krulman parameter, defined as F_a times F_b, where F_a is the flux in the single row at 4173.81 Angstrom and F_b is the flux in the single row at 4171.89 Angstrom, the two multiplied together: 173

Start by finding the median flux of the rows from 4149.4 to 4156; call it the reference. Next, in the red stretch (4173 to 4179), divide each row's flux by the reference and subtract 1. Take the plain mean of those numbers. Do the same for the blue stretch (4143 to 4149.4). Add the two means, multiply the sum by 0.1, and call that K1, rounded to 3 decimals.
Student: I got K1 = -0.014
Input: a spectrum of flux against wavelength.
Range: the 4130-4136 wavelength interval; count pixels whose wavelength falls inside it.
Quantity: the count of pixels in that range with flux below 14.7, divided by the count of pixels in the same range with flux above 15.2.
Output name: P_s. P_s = 5.0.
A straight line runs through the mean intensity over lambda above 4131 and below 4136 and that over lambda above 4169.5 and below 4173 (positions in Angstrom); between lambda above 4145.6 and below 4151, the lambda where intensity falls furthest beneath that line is 4146.03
